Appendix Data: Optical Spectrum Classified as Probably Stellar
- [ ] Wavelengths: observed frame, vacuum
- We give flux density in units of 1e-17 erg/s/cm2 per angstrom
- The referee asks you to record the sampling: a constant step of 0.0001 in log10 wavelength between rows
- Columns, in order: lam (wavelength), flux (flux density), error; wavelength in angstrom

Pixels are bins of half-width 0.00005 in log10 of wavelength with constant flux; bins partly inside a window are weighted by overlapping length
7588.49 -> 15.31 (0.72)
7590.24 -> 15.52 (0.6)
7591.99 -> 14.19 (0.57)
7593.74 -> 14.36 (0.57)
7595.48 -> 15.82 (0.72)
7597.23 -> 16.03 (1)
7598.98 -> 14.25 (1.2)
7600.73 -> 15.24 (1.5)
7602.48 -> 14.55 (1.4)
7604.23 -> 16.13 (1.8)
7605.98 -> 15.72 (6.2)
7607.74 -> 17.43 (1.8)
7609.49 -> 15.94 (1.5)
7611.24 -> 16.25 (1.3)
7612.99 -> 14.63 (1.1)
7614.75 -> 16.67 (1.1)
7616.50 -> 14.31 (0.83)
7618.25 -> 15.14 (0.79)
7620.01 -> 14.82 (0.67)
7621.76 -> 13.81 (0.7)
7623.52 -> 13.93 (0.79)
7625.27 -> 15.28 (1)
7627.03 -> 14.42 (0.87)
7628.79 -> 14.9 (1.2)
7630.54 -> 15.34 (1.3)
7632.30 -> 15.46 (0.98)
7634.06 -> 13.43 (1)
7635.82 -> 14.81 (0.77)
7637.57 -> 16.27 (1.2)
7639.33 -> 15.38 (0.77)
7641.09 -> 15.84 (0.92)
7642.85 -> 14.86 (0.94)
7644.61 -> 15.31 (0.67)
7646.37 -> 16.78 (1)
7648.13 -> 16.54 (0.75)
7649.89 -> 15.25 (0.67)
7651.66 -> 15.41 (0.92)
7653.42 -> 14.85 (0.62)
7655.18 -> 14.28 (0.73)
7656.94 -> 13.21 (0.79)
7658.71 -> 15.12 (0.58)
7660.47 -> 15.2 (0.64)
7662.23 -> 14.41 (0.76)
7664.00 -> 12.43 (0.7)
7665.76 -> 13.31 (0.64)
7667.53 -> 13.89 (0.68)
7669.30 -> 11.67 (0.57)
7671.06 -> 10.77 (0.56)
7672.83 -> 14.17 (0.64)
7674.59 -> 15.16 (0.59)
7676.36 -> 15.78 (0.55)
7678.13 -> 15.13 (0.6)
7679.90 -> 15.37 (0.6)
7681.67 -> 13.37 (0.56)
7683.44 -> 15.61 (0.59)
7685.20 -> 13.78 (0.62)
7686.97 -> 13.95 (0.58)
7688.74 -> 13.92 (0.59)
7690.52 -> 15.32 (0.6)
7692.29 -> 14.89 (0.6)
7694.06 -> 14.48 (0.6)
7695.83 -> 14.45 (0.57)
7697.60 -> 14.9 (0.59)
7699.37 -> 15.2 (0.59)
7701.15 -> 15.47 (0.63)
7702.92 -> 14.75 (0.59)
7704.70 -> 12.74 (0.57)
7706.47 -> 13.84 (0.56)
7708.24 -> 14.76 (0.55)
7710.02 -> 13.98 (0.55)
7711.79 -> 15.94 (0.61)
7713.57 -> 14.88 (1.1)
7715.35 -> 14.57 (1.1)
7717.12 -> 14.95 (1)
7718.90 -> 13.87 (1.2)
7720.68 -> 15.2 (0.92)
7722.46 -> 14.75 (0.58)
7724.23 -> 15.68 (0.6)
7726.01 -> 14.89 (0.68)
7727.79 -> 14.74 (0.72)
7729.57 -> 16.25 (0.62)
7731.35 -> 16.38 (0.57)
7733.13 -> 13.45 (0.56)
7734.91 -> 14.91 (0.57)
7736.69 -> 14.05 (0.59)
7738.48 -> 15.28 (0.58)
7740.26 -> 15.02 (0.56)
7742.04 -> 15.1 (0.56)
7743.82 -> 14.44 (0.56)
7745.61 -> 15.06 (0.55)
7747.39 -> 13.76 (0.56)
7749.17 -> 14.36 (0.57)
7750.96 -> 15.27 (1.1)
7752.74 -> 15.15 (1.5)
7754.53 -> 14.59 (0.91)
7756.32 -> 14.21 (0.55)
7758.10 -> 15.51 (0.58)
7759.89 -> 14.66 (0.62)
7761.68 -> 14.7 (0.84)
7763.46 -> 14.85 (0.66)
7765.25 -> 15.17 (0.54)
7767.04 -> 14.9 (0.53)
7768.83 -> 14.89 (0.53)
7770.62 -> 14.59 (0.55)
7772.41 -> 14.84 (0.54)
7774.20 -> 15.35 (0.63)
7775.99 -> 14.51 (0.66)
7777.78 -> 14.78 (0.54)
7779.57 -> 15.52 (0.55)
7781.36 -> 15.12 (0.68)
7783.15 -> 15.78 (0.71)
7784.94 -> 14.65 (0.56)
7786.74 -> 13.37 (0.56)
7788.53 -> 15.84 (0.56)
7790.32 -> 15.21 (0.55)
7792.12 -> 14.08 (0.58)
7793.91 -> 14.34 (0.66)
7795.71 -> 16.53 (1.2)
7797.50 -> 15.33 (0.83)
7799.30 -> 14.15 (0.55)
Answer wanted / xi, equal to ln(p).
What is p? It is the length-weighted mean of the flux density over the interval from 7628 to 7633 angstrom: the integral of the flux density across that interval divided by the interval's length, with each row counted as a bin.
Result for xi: 2.72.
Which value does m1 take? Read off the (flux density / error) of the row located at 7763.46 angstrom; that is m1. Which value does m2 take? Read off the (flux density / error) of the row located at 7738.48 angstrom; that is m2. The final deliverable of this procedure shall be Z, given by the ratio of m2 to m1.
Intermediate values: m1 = 22.5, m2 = 26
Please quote 1.2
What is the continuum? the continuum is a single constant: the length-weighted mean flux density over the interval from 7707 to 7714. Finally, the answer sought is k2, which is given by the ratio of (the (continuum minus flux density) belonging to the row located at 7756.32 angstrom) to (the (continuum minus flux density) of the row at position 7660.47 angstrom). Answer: -1.7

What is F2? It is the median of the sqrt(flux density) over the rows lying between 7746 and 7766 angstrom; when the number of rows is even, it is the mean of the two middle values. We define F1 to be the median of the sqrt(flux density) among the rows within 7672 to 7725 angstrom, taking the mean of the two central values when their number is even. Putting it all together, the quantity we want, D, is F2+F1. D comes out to 7.68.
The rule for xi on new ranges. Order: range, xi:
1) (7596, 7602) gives 2.72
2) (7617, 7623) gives 2.68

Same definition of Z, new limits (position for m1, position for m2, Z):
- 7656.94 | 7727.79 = 1.2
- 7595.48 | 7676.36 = 1.3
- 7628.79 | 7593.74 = 2.0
